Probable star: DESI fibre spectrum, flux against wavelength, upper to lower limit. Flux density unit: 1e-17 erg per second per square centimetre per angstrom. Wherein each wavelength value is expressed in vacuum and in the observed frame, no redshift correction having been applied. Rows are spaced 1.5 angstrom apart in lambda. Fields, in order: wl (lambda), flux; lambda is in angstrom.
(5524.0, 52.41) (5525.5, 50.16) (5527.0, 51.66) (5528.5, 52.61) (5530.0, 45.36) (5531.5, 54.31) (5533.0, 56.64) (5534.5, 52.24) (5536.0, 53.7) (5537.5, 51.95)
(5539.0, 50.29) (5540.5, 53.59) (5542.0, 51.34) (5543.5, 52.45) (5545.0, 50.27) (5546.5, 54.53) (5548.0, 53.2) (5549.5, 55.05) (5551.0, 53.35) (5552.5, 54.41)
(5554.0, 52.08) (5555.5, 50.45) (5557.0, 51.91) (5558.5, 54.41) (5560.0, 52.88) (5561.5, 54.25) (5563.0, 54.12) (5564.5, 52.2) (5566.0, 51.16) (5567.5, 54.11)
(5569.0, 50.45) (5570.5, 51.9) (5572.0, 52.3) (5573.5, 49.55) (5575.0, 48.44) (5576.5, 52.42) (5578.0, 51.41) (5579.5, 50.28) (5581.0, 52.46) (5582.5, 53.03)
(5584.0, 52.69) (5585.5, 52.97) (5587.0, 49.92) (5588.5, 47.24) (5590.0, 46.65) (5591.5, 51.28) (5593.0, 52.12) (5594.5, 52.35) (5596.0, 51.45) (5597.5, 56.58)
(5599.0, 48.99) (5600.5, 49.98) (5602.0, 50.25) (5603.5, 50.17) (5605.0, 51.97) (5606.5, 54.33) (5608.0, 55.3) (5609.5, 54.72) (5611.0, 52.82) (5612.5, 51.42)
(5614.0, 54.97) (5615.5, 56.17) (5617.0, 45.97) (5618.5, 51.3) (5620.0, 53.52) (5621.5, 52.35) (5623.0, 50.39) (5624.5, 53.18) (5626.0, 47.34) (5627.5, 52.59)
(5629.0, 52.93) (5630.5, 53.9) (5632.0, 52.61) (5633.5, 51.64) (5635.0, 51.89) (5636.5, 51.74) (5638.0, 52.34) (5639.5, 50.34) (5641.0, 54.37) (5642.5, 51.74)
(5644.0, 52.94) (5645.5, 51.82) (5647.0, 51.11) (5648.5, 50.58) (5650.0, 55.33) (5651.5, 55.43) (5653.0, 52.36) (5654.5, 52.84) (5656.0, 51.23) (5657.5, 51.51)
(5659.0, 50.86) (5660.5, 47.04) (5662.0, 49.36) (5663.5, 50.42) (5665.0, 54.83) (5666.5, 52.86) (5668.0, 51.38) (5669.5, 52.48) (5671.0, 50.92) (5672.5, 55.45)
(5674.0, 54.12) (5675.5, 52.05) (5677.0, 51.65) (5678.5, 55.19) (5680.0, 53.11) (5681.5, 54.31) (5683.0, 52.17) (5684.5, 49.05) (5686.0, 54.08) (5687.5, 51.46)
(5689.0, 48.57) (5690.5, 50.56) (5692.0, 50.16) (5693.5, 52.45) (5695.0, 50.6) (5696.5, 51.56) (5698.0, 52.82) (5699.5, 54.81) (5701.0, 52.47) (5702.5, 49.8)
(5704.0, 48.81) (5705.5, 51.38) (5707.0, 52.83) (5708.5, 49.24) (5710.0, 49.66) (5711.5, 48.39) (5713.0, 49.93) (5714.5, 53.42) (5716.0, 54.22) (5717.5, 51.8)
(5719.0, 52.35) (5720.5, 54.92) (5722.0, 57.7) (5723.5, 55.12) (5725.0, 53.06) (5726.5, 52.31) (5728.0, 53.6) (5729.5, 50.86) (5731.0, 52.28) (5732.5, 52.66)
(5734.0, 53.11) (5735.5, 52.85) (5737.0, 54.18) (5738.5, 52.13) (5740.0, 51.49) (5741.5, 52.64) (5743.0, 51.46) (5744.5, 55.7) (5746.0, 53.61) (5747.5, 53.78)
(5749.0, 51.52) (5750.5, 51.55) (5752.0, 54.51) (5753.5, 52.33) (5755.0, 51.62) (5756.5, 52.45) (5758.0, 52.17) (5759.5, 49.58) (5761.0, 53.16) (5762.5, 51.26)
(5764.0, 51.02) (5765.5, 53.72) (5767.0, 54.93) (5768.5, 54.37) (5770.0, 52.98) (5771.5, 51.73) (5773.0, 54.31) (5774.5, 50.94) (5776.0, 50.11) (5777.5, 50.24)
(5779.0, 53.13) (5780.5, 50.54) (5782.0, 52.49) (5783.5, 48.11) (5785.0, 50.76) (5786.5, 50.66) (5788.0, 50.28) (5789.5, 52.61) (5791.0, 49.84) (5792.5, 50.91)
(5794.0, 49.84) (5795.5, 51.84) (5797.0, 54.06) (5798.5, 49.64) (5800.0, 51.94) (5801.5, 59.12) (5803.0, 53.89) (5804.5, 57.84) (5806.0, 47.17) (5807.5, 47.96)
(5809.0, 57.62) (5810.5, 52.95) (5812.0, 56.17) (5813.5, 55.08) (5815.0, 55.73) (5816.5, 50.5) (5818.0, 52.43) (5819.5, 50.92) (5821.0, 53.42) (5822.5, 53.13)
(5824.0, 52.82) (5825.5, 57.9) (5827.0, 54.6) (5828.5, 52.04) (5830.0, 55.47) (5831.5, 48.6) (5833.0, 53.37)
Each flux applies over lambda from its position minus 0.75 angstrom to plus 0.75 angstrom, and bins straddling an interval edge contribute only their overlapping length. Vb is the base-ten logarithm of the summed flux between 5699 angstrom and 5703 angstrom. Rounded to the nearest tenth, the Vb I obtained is 2.2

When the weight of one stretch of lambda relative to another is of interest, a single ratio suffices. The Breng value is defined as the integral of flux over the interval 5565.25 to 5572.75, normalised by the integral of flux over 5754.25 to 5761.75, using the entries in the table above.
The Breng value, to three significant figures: 1.00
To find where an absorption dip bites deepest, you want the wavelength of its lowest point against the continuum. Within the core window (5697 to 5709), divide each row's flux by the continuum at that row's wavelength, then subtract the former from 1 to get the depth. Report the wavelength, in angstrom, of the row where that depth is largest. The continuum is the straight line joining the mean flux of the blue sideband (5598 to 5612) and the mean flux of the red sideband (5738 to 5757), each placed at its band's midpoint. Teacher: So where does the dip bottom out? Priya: 5704.0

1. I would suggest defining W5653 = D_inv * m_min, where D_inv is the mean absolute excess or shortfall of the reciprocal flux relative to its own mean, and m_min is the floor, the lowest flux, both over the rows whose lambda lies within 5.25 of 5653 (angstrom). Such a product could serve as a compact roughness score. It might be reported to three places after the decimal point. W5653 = 0.027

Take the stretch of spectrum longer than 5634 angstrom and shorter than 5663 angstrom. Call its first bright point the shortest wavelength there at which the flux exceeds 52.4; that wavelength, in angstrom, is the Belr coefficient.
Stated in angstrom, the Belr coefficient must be 5641.0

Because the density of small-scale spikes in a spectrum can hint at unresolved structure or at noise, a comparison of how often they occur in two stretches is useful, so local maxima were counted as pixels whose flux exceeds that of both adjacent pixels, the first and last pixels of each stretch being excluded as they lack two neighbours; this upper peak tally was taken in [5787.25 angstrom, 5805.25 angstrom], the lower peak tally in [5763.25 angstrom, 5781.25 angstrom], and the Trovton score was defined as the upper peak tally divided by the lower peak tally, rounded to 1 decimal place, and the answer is 1.3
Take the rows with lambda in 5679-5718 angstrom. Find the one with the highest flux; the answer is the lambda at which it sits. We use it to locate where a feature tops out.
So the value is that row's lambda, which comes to 5699.5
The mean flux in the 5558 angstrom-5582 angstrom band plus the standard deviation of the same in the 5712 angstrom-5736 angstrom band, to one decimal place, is 53.8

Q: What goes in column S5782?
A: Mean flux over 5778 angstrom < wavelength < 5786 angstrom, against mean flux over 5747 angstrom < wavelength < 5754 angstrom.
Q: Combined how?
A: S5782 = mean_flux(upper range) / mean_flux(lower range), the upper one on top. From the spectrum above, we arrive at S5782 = 0.967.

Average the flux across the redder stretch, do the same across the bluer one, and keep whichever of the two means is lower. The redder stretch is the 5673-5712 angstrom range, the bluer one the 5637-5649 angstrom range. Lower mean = 51.6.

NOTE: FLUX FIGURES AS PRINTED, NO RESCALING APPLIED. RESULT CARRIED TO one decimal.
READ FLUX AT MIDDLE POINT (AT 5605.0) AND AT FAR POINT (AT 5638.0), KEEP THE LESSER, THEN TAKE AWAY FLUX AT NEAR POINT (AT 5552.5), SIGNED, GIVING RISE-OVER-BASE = -2.4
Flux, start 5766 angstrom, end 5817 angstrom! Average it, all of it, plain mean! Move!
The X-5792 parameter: 52.4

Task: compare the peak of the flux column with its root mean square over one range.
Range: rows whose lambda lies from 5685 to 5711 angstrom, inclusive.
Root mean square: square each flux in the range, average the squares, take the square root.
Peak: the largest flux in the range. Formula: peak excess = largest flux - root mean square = 3.5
